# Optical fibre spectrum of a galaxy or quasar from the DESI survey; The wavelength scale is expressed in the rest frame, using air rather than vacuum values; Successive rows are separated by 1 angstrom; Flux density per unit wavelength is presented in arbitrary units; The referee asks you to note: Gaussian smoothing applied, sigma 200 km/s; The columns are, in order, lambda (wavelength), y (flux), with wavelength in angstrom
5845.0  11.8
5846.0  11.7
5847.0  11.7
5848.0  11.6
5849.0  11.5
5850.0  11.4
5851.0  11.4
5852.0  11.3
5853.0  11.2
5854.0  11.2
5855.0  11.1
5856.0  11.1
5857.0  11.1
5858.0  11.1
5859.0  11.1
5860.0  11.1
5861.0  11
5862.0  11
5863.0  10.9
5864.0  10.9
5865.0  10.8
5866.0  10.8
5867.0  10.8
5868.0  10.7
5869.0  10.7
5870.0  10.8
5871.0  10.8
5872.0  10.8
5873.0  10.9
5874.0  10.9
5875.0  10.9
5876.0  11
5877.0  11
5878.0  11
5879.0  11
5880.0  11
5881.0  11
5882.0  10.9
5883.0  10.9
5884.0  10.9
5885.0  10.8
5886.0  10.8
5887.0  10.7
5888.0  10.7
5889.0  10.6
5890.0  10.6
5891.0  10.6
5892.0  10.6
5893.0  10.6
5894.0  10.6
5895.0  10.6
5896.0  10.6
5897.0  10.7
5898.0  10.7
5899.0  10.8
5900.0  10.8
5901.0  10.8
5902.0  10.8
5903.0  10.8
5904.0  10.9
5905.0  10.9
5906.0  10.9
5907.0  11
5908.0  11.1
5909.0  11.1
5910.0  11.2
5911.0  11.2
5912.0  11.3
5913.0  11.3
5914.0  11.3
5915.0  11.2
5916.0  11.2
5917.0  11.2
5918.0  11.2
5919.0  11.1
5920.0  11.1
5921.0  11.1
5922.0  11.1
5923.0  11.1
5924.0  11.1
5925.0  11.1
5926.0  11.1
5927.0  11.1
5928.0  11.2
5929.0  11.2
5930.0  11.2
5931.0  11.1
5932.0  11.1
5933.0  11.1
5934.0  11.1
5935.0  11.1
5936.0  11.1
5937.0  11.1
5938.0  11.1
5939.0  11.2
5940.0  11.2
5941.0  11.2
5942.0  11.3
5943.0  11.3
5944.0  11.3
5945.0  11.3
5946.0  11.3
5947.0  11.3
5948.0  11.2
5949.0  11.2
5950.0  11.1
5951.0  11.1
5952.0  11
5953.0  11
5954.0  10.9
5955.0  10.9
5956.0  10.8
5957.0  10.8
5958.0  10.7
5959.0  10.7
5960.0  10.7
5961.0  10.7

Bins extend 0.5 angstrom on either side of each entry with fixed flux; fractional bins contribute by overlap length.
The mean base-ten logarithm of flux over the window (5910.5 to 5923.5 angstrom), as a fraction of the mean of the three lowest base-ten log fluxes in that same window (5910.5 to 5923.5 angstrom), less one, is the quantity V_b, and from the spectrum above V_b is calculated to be 0.0031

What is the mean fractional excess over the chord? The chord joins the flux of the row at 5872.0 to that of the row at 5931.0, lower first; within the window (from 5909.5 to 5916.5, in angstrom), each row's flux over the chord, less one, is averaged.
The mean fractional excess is 0.021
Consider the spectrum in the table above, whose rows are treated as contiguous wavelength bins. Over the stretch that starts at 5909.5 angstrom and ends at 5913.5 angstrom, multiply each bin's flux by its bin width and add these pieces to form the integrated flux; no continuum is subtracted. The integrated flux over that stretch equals 45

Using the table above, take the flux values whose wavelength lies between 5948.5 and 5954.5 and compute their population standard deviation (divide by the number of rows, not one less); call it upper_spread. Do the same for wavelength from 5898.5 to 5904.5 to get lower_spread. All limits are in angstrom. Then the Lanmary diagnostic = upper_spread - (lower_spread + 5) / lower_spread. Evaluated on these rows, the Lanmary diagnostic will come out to -135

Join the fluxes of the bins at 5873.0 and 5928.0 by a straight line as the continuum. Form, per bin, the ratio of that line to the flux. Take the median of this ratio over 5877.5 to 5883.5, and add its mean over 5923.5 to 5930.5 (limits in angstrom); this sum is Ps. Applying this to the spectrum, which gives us 2.00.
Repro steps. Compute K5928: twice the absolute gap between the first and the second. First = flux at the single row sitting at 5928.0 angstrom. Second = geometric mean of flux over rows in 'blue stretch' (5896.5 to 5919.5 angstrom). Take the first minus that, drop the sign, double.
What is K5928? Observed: 0.36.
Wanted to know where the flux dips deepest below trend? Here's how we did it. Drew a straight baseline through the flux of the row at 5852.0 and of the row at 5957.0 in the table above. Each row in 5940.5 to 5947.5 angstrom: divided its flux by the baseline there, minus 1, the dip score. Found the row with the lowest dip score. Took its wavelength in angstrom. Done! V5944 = 5941.0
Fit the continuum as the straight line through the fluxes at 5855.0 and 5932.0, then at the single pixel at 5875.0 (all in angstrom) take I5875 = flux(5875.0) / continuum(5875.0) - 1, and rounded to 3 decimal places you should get -0.018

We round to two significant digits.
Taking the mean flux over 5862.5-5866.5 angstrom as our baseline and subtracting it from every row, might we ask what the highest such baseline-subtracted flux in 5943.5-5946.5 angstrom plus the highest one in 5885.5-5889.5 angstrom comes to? 0.40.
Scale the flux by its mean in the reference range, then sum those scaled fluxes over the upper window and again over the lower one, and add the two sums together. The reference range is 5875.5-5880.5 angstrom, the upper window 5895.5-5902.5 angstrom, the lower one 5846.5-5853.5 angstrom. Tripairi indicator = 14.1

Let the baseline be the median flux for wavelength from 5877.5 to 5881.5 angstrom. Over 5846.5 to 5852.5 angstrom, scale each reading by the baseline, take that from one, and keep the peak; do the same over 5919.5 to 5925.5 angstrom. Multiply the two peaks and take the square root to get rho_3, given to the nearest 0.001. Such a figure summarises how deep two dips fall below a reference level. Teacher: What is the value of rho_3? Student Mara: 0.016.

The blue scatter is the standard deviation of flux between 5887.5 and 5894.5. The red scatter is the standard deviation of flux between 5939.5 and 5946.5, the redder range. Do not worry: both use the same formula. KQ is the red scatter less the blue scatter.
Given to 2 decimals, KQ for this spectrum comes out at 0.01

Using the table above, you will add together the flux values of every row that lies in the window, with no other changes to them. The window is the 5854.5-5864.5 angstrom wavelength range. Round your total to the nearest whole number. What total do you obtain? 110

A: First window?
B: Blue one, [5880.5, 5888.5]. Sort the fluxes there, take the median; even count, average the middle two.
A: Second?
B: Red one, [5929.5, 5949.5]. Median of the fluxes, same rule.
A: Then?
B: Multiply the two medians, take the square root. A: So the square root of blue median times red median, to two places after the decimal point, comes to 11.02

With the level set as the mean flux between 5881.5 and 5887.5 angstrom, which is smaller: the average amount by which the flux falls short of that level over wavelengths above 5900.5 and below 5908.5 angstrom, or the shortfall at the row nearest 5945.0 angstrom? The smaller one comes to -0.47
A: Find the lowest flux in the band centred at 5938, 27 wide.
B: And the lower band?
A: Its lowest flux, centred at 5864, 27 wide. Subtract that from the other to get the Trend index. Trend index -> 0.4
